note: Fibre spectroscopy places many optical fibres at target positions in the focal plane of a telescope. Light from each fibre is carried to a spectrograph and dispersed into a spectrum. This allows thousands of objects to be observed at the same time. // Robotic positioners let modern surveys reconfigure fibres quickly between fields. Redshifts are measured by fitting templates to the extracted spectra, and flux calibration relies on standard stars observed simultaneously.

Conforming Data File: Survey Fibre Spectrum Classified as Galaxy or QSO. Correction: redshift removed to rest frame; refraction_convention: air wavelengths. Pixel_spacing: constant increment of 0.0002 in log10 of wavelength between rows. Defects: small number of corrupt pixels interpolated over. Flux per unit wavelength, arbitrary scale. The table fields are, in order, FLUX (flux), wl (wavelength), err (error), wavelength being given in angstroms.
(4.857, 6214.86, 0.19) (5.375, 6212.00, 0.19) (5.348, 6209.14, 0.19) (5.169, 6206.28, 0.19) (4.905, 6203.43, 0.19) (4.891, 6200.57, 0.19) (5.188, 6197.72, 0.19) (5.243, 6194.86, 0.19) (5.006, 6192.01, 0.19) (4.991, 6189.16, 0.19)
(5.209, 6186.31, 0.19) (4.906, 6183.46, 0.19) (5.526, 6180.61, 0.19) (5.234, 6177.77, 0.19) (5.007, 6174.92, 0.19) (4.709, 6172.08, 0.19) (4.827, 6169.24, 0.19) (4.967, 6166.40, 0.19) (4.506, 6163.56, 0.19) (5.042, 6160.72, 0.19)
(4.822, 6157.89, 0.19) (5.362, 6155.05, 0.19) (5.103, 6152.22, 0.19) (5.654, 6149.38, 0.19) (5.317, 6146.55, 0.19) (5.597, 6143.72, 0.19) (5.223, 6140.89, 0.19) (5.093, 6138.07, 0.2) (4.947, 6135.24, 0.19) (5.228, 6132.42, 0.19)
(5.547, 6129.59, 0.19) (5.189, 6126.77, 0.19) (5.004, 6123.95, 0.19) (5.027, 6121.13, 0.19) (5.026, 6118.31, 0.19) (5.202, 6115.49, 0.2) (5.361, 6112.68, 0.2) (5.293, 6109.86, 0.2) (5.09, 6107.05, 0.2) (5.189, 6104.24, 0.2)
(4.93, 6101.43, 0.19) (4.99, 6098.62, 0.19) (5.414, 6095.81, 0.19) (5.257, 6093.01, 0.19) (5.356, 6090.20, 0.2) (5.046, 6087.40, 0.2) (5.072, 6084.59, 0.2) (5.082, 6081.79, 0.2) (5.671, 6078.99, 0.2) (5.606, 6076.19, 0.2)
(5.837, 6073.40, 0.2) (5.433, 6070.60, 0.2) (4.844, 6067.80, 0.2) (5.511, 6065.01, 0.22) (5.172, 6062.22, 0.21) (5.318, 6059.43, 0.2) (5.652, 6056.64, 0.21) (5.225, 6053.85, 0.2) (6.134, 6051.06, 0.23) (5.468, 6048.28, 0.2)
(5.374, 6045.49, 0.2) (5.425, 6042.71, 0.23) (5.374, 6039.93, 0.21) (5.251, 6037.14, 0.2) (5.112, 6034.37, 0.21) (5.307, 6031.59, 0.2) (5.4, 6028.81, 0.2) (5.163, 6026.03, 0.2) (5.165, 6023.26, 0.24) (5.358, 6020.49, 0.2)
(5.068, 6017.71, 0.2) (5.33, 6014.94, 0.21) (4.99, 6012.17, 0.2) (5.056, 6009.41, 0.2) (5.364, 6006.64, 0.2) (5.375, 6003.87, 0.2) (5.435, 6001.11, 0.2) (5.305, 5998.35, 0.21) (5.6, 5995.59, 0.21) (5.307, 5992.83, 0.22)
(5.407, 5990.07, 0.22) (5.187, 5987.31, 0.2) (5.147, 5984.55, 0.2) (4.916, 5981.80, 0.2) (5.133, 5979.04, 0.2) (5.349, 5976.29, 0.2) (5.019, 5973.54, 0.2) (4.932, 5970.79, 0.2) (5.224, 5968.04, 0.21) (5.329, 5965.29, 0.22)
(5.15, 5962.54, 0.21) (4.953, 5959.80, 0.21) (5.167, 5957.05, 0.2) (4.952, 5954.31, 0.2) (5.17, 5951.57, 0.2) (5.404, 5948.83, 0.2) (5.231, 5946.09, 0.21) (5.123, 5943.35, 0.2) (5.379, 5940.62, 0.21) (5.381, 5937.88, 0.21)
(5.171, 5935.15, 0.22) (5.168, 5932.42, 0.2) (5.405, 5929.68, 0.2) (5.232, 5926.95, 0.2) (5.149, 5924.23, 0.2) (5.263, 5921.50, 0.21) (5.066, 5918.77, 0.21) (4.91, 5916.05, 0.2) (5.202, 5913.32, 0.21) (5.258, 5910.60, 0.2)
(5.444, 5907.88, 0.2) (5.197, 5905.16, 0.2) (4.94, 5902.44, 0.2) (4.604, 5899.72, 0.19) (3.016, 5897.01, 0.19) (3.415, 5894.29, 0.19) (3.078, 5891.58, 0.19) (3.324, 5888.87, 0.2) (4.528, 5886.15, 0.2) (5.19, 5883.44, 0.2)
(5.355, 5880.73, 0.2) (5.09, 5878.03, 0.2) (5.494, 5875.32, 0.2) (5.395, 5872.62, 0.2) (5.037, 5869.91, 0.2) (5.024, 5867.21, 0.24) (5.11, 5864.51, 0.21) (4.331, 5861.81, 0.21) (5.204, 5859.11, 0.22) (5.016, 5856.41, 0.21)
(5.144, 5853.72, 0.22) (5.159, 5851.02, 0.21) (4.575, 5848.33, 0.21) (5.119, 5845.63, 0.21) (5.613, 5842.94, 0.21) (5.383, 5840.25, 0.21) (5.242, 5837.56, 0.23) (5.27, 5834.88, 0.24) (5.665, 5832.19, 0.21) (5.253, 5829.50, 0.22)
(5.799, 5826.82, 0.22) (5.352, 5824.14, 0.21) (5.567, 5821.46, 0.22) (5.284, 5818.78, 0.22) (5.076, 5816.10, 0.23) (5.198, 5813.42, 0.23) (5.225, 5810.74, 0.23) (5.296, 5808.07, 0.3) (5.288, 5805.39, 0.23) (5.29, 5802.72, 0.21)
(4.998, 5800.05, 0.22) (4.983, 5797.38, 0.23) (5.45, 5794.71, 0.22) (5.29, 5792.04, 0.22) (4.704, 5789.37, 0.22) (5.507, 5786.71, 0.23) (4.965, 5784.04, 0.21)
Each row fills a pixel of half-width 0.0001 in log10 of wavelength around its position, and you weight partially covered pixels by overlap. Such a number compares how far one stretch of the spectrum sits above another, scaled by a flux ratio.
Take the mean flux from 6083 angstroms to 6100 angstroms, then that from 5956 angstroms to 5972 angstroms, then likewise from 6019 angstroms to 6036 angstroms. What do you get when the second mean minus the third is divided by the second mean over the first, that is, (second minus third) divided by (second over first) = -0.13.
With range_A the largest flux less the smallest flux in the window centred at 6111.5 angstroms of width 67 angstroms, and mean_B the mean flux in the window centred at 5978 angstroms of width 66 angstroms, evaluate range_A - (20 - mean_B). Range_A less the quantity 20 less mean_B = -14.0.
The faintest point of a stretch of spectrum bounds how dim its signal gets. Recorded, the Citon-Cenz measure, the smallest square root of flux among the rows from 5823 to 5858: 2.14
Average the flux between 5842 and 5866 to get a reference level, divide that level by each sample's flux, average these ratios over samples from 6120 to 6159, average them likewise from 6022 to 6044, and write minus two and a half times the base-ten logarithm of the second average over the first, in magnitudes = 0.01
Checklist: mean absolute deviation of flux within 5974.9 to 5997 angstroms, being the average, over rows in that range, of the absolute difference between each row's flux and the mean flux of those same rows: 0.160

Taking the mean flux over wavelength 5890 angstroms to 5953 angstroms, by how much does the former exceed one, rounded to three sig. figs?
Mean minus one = 3.92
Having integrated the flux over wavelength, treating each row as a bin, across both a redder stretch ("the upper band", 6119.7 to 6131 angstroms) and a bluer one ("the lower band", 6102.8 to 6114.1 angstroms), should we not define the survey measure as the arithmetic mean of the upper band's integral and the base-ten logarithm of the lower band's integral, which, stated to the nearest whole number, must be 30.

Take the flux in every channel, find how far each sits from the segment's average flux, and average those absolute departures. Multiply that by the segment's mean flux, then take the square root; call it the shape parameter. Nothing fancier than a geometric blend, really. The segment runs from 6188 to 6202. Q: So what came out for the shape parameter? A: 0.78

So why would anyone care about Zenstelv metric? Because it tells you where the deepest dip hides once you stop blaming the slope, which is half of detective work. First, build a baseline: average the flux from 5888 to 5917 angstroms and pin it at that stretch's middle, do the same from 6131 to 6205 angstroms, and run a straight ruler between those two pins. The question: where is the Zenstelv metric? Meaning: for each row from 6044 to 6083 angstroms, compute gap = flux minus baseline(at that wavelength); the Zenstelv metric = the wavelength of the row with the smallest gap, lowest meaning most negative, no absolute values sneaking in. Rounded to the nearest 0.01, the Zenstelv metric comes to 6067.80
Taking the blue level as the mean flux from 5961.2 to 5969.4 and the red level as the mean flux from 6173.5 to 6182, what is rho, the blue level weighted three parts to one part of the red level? 5.24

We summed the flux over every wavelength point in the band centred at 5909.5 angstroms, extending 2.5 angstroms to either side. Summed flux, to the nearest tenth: 10.7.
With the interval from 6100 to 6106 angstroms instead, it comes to 10.1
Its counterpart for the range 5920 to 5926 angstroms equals 10.4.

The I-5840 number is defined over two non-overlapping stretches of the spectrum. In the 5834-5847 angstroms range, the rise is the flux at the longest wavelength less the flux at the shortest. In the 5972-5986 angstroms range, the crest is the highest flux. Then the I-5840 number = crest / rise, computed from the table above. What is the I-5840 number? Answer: -35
